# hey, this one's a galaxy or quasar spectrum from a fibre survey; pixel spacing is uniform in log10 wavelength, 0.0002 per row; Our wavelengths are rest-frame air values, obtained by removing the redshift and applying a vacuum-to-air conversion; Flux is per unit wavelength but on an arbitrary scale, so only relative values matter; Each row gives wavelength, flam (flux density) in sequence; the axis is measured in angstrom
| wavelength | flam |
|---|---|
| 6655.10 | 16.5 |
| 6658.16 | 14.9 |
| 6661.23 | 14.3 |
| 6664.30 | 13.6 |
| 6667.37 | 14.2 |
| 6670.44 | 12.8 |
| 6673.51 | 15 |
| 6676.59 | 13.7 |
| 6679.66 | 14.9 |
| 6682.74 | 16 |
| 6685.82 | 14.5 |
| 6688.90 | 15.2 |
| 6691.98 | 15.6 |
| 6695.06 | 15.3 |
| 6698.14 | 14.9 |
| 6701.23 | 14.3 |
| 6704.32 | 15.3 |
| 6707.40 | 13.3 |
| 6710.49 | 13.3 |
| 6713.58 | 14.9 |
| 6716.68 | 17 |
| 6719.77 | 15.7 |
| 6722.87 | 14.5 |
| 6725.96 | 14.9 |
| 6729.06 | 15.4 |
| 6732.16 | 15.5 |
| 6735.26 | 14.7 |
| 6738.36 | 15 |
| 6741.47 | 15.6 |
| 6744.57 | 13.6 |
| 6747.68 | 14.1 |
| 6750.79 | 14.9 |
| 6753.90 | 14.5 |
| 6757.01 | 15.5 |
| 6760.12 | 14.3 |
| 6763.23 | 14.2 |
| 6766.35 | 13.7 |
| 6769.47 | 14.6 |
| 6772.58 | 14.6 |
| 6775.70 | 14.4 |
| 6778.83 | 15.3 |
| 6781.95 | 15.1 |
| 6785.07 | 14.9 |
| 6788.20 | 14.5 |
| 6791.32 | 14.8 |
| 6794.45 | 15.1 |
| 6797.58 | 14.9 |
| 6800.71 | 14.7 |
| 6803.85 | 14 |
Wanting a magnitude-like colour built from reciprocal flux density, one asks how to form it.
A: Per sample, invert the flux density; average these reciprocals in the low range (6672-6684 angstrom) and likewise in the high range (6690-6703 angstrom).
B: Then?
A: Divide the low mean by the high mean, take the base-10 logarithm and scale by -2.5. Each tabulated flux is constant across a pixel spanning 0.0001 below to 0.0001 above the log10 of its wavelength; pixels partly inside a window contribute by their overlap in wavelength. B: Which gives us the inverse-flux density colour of -0.01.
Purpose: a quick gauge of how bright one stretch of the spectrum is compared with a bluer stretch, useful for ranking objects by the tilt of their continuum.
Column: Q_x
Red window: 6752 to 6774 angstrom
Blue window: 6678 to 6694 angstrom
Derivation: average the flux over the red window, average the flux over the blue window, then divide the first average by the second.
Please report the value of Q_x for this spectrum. 0.95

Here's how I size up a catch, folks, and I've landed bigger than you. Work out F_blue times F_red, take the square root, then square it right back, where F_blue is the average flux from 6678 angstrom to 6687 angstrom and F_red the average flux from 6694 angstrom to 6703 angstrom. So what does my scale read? 224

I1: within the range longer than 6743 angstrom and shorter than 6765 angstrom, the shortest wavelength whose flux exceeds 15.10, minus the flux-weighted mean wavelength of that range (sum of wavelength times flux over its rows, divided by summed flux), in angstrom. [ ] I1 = 3.0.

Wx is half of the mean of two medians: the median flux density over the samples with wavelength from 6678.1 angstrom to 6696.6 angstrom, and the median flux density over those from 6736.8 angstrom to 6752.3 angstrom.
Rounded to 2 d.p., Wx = 7.54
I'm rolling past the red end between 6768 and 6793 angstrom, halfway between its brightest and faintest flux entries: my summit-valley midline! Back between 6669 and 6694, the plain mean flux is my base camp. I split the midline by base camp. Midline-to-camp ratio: 1.01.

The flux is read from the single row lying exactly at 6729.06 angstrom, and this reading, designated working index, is 15.4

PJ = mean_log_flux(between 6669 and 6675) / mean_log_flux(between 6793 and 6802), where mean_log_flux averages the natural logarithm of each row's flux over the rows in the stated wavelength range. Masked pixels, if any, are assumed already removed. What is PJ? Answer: 0.97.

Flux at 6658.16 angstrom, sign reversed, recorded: -14.9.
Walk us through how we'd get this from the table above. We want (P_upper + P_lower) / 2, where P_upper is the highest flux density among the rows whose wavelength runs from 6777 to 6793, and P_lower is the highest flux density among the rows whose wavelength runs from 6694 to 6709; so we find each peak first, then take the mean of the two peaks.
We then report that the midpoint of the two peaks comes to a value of 15.3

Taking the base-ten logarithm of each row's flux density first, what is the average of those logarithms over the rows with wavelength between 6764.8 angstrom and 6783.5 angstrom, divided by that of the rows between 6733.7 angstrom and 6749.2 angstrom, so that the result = 1.00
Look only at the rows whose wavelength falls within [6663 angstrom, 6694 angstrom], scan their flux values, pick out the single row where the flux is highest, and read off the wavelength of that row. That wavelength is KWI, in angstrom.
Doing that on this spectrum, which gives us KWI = 6682.74 angstrom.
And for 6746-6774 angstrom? 6757.01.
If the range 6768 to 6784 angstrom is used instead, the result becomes 6778.83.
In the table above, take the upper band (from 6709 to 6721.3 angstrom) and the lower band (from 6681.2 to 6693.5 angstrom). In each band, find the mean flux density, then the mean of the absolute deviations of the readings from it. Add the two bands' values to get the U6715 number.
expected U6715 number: 1.6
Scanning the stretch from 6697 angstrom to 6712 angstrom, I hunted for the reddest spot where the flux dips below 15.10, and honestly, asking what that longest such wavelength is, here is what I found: 6710.49 angstrom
